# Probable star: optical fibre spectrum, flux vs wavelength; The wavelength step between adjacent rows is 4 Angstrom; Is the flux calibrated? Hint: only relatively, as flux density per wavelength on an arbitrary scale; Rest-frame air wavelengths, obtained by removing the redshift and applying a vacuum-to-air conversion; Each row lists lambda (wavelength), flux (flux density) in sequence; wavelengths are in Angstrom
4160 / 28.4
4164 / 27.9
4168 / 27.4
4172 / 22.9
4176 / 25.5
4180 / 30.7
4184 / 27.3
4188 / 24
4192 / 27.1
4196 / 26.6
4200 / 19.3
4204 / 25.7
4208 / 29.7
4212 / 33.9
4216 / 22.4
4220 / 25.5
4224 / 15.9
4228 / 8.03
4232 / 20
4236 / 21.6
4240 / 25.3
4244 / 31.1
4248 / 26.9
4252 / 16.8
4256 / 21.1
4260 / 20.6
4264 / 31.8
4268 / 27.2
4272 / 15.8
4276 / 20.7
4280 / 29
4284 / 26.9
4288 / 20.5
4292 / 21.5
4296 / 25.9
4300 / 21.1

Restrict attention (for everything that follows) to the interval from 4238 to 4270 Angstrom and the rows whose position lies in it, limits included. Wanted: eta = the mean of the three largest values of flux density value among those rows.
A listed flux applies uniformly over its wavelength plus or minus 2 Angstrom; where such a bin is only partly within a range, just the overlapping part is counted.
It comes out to 30.0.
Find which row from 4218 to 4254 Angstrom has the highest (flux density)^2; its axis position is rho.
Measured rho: 4244 Angstrom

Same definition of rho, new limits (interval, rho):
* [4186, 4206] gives 4192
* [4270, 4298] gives 4280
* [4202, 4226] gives 4212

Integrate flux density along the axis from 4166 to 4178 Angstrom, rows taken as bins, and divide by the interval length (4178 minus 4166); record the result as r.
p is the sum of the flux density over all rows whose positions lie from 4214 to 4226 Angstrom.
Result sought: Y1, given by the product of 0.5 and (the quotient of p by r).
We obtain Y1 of 1.26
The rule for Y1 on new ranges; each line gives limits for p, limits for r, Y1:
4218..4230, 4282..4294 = 1.08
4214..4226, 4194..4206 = 1.34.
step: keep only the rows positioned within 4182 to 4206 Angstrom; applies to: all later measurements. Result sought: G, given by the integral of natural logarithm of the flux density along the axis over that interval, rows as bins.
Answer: 77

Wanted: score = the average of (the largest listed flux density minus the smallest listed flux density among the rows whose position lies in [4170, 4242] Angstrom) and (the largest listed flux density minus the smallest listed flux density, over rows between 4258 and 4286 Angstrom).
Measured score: 21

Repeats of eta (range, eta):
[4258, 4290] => 29.3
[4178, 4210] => 29.2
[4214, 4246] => 27.3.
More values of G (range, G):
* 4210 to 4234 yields 71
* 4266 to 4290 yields 75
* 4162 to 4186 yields 79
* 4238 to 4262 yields 75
